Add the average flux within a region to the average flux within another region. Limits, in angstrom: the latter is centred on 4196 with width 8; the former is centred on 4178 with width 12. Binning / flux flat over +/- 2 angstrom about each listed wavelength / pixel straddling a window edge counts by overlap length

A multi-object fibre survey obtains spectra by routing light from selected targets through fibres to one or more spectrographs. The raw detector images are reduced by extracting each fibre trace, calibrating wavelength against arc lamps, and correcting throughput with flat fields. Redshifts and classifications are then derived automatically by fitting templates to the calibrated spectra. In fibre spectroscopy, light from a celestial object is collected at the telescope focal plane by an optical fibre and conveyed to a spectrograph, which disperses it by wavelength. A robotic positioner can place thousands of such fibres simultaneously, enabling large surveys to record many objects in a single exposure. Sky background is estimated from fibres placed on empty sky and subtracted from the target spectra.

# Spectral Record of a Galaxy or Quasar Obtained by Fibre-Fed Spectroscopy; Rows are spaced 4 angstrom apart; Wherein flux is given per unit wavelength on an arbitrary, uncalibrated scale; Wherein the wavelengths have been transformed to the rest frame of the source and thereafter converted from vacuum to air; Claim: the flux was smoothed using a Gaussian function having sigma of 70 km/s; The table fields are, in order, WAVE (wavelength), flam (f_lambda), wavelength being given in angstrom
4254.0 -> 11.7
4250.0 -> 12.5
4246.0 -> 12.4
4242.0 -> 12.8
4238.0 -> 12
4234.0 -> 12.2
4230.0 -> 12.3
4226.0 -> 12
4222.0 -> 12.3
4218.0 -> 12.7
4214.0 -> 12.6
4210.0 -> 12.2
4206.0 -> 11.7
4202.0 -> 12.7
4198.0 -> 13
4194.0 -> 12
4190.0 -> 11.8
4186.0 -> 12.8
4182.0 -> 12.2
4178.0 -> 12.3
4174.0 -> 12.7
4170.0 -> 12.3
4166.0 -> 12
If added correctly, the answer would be 24.9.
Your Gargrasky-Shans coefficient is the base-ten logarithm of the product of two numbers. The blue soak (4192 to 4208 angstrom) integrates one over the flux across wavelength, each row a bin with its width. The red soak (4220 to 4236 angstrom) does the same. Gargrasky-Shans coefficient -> 0.231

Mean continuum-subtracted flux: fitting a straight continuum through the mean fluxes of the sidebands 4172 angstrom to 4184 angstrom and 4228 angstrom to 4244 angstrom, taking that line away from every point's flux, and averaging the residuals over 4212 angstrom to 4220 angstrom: 0.3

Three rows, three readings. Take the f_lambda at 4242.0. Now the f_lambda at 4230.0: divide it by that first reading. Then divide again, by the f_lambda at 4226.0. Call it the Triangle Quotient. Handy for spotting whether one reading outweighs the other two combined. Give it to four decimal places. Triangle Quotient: 0.0801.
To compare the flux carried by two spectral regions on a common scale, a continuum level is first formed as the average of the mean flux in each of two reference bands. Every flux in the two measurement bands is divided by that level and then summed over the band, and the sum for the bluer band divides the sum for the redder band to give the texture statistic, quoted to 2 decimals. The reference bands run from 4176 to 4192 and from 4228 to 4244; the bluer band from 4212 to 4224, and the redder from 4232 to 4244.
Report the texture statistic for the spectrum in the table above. 0.98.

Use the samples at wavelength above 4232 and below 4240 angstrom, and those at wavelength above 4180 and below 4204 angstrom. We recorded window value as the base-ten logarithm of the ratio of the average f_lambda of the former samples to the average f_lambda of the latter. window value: -0.011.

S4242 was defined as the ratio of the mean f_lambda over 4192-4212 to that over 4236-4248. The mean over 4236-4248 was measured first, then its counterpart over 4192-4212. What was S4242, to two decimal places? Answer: 0.99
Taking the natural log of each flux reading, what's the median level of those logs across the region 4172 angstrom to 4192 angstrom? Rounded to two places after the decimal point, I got 2.51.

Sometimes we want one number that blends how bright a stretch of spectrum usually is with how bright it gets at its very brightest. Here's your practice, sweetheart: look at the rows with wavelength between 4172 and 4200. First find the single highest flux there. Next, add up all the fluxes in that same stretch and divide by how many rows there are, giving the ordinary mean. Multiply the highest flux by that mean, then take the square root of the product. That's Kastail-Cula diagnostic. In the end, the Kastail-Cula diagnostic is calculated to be 12.7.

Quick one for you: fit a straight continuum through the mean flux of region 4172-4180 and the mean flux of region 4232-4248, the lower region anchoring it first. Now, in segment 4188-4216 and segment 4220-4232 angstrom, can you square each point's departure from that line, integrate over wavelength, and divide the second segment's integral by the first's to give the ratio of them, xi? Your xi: 0.1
